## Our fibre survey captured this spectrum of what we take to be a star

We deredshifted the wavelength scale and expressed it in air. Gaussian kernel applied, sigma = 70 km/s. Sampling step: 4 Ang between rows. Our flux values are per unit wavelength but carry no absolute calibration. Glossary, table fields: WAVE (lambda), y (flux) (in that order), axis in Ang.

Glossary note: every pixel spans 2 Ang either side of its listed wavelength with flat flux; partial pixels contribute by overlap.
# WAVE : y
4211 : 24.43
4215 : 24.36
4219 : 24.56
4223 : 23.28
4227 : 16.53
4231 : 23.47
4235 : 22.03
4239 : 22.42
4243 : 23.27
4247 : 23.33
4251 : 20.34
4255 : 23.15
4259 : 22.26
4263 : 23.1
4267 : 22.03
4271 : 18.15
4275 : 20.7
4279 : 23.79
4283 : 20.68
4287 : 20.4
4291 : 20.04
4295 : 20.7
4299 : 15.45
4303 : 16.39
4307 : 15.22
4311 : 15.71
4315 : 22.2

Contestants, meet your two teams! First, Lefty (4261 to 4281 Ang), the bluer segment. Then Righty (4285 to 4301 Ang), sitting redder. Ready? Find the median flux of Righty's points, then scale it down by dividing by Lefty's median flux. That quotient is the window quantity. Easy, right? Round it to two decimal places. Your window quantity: 0.92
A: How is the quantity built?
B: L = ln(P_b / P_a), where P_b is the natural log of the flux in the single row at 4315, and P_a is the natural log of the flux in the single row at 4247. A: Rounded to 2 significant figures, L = -0.016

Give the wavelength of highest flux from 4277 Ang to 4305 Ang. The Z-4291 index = 4279 Ang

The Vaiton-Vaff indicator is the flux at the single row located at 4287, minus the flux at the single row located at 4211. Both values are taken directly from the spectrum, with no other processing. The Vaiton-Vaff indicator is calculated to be -4.0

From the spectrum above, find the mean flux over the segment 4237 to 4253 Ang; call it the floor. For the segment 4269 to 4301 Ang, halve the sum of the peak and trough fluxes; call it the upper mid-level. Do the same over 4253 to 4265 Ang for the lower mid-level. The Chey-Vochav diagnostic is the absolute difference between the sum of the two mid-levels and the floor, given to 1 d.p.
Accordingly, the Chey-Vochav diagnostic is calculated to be 20.0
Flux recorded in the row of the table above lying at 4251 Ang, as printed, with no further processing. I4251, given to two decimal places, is 20.34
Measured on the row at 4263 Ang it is 23.10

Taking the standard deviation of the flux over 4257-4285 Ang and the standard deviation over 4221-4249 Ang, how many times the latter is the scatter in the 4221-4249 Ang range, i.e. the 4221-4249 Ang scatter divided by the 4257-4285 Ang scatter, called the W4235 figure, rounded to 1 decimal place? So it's 1.3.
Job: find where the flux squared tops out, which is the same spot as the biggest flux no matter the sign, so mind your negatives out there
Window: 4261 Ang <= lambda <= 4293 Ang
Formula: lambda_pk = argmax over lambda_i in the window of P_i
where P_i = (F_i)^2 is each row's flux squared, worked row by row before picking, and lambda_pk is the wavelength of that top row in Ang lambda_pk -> 4279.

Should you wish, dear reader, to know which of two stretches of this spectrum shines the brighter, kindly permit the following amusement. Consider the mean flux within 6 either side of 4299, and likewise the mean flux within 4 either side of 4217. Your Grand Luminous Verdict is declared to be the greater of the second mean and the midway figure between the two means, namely 24.5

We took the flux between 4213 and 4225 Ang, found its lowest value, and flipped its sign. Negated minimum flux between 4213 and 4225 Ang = -23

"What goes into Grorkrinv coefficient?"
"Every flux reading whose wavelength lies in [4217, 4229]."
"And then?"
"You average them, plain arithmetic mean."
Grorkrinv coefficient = 21.5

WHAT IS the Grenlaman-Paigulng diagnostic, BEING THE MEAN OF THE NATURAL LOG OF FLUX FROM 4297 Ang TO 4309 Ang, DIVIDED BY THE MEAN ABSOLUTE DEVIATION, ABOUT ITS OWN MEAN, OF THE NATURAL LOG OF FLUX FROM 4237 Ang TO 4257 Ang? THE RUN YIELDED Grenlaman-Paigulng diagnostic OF 67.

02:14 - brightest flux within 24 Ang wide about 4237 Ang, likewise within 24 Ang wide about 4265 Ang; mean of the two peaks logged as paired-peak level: 23.3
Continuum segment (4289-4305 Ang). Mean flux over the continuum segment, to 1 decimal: 18.1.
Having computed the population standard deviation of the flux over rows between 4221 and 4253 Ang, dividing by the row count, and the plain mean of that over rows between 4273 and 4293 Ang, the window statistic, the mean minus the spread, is 18.9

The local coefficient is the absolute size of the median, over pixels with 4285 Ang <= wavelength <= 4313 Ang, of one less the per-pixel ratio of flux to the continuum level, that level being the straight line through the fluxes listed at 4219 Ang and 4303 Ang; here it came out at 0.01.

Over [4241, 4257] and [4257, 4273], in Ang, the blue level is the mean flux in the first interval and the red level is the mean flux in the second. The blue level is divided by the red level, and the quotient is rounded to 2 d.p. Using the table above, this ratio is 1.05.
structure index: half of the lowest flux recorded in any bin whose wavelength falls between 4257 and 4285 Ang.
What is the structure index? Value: 9.1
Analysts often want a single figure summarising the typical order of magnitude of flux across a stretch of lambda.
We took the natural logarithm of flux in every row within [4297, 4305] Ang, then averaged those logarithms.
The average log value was 2.77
